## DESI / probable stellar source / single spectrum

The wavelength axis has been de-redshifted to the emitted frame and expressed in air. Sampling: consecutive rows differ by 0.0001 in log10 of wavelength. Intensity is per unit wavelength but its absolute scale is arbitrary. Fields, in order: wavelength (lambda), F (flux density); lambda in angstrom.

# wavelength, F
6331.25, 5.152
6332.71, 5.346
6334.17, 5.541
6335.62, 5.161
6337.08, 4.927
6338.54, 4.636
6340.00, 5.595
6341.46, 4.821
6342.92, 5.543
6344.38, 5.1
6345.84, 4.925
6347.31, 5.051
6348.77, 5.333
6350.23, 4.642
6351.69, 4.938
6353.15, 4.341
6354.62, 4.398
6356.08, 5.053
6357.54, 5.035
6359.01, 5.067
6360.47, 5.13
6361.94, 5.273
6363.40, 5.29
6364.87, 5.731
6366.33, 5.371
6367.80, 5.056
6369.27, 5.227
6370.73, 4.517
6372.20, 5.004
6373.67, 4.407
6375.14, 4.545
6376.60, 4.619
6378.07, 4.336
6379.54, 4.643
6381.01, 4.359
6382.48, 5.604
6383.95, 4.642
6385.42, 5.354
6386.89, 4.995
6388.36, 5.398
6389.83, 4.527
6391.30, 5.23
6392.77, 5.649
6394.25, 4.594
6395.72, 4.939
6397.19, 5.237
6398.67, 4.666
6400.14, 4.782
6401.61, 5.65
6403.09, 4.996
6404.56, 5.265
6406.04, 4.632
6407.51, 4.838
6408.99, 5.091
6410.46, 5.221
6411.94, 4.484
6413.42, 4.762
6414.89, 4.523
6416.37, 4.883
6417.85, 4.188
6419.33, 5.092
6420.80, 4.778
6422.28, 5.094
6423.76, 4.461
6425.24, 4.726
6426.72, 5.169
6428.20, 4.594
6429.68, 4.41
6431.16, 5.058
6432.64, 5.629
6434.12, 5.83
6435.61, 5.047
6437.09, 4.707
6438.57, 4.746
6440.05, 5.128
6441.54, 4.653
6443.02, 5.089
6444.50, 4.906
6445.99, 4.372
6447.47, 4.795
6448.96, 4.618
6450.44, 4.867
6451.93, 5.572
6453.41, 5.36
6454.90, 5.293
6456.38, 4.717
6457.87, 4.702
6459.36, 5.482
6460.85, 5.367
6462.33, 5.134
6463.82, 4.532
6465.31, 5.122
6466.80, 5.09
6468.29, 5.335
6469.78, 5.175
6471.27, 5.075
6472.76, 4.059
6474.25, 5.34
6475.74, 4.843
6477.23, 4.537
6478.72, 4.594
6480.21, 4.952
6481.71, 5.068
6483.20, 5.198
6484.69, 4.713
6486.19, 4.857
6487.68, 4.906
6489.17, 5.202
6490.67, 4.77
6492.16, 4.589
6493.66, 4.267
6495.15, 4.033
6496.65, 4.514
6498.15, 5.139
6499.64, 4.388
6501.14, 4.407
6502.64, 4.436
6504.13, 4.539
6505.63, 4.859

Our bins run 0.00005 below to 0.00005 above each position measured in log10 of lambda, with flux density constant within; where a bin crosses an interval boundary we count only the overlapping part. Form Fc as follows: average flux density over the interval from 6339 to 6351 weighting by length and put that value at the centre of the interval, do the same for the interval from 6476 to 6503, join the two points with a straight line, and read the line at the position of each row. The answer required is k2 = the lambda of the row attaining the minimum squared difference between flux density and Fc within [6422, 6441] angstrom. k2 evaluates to 6438.57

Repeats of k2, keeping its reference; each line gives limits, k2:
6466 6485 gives 6484.69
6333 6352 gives 6344.38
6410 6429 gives 6416.37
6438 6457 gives 6447.47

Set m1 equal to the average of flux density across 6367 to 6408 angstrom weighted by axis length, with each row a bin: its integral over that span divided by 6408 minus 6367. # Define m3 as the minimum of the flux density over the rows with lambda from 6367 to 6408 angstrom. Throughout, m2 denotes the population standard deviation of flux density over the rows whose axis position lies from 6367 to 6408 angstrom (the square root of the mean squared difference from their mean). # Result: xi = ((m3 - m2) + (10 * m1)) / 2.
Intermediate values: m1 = 4.92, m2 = 0.392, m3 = 4.336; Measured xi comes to 26.6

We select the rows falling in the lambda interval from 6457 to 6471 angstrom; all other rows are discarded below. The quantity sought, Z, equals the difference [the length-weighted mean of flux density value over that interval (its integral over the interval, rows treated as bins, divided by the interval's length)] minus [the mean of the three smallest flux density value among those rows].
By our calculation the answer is 0.323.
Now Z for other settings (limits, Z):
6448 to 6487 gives 0.607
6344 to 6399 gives 0.608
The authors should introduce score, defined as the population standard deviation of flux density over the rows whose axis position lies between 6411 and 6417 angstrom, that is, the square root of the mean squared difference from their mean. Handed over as 0.17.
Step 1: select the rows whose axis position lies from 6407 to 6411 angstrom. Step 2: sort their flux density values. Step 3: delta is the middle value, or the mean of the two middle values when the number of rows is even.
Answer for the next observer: 5.1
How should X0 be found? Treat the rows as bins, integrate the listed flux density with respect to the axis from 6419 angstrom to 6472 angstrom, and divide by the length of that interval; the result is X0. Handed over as 4.99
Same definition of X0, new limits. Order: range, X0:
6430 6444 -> 5.08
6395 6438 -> 4.92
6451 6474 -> 5.07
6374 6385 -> 4.69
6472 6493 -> 4.83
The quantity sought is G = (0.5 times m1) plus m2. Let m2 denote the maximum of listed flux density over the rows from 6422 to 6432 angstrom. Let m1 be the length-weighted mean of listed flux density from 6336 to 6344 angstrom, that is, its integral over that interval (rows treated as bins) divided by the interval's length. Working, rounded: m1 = 5.11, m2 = 5.169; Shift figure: 7.7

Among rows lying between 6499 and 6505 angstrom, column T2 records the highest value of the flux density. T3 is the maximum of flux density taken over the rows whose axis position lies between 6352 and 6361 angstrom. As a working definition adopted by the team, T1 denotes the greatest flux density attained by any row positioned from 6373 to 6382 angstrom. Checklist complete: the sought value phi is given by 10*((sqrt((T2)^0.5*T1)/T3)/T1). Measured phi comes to 1.32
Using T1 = 4.643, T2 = 4.539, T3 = 5.13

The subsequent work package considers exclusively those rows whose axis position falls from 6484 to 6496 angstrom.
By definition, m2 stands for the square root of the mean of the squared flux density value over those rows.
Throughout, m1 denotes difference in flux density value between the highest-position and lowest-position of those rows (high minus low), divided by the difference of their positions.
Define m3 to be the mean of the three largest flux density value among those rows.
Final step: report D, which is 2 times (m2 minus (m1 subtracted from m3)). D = -0.75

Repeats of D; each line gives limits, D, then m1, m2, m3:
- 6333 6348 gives -0.91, -0.037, 5.14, 5.56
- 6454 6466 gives -0.69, -0.016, 5.05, 5.38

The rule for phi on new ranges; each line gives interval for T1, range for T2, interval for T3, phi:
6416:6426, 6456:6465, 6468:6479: 1.27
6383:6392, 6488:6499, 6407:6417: 1.25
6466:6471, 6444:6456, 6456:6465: 1.21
